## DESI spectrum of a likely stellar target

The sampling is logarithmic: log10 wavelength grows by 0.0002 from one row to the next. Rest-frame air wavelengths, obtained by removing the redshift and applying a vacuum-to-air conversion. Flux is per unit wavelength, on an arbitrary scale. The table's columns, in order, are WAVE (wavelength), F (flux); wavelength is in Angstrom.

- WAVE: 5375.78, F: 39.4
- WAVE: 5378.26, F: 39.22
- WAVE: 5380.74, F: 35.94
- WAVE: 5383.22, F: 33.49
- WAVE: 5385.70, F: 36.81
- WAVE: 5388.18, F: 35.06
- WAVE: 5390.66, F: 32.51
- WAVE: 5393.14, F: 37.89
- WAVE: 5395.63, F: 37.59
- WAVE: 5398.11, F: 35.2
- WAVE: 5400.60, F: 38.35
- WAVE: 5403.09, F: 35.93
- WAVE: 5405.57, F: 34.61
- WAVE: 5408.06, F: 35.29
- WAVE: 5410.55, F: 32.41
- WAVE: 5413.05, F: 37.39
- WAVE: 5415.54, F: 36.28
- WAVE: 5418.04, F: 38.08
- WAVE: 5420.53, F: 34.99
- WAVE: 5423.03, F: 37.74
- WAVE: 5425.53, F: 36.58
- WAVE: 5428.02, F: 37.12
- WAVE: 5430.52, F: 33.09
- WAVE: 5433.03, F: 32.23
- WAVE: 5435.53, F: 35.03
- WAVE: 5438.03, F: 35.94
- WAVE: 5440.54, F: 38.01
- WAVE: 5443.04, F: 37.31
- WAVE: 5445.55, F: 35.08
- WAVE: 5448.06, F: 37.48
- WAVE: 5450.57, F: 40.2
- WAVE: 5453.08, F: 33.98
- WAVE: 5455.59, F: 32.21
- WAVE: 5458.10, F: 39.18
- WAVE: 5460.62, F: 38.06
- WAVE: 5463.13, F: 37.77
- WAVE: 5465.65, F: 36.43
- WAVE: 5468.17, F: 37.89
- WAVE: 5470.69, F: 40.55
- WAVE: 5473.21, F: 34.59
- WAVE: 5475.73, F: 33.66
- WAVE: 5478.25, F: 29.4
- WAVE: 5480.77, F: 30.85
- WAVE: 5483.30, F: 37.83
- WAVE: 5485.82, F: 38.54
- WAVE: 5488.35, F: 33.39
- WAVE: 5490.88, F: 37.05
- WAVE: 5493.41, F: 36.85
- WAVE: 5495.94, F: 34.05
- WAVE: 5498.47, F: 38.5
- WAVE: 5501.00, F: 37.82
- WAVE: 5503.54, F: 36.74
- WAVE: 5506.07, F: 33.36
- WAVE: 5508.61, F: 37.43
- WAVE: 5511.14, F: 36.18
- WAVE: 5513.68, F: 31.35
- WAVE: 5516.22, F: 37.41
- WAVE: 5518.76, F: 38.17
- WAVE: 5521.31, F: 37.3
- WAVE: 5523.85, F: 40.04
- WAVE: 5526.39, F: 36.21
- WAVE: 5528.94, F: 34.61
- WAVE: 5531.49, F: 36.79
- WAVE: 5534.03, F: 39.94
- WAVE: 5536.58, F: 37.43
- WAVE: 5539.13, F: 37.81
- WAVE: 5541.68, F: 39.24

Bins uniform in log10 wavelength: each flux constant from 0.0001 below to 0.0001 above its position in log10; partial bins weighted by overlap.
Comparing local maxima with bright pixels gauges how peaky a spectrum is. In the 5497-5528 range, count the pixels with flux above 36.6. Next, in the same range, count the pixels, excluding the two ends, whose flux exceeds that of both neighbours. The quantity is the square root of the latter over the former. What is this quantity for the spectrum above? 0.61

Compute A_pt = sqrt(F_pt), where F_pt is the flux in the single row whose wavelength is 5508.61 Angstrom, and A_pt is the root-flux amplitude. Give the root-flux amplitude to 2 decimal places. 6.12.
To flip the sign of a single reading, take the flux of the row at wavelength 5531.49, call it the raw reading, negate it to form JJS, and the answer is -36.8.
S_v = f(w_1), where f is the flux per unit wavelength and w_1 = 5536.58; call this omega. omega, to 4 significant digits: 37.43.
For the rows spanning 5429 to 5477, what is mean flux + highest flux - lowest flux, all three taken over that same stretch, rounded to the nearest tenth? 44.6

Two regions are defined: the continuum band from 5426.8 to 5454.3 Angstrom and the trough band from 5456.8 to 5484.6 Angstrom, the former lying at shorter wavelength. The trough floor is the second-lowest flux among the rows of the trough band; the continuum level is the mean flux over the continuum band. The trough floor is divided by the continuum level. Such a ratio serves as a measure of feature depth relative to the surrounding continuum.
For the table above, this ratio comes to 0.86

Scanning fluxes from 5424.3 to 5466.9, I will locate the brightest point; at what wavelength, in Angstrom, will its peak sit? 5450.57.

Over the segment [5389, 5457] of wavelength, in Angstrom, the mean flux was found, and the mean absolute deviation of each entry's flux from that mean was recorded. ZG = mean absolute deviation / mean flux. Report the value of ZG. 0.049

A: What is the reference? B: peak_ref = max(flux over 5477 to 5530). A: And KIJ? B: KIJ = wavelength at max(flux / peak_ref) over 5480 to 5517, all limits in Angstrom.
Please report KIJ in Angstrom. 5485.82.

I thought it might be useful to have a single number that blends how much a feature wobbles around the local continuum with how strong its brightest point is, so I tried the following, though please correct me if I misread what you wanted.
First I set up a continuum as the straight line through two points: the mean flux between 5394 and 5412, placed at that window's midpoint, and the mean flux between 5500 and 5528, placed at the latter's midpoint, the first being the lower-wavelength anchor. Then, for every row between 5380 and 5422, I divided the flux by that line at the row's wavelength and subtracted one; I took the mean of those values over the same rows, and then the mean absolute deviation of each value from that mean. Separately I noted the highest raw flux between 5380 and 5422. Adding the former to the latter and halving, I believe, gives 19.2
